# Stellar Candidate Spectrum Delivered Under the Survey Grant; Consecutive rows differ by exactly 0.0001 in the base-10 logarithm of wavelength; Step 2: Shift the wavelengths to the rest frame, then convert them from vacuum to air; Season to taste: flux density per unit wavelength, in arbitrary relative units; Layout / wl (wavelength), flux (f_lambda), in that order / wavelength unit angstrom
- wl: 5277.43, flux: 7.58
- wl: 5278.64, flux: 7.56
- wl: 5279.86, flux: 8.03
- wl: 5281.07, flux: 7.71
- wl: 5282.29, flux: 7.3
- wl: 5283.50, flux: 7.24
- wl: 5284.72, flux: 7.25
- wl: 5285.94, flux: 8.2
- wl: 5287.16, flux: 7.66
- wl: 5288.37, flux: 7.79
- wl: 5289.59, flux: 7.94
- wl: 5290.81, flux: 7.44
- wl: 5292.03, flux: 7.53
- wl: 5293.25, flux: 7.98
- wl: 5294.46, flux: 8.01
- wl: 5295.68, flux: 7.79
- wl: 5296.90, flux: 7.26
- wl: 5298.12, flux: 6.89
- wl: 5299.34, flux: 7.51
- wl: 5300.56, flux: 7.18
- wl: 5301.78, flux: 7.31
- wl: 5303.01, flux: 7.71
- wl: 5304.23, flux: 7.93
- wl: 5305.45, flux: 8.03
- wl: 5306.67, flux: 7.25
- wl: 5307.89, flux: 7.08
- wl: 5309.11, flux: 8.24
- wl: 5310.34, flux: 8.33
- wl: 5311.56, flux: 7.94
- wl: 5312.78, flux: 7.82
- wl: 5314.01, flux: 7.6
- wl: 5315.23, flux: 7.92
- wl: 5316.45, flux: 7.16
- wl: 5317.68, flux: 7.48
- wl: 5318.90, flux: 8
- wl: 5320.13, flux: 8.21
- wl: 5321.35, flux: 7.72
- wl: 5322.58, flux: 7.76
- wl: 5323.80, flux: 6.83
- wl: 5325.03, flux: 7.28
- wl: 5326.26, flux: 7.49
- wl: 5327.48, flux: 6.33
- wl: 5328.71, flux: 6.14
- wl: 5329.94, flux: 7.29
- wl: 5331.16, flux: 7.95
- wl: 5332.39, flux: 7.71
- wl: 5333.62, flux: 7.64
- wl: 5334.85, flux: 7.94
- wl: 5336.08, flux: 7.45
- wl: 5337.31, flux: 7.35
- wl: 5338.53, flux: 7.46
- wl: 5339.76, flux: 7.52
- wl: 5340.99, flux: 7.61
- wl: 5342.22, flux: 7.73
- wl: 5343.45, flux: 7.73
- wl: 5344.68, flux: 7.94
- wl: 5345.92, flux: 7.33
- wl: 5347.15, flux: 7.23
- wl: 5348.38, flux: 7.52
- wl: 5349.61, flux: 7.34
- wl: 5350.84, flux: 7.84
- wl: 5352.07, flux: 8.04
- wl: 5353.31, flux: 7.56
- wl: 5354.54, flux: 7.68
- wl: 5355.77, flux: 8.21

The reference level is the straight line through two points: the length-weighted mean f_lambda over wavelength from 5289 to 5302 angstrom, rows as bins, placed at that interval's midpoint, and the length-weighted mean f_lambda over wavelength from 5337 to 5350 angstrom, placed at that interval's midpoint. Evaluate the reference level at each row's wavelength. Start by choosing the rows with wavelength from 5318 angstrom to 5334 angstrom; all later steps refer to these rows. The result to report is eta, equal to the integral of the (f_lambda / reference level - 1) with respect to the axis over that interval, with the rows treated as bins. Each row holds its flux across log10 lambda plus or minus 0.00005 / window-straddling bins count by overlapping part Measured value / -0.27 angstrom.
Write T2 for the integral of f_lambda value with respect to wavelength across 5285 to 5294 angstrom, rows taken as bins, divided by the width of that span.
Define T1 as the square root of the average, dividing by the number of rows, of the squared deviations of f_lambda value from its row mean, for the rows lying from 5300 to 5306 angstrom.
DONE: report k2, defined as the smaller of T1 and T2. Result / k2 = 0.34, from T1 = 0.34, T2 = 7.8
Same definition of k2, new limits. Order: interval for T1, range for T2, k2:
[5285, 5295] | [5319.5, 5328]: 0.24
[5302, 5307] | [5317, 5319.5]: 0.30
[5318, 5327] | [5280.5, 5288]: 0.43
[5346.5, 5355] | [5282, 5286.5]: 0.26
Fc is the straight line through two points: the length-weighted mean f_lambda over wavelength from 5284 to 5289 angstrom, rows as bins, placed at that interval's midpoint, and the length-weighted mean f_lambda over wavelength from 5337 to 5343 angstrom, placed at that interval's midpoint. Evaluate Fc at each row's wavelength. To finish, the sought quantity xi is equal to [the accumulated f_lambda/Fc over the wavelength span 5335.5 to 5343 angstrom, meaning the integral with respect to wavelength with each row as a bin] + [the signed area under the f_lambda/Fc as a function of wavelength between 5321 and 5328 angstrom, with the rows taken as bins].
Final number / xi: 14.1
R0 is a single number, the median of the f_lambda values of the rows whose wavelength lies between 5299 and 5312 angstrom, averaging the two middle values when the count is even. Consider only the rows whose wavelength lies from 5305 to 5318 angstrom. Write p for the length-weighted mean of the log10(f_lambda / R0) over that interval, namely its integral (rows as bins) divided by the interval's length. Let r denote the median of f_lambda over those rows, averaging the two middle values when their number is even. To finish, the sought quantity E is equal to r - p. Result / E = 7.82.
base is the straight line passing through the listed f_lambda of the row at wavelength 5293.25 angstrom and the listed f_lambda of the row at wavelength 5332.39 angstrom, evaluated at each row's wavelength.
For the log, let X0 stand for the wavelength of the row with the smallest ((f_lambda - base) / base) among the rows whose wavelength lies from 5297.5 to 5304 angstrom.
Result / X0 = 5298.12 angstrom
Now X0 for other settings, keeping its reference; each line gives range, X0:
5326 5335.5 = 5328.71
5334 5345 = 5337.31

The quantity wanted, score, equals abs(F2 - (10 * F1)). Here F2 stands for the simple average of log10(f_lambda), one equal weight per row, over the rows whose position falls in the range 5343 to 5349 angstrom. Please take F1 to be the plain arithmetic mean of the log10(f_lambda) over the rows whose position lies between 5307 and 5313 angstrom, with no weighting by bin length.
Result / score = 8.08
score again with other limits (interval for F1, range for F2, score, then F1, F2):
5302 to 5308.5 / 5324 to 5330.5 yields 7.97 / 0.880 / 0.838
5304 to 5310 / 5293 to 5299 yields 7.98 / 0.886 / 0.879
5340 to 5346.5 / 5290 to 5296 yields 7.96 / 0.885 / 0.889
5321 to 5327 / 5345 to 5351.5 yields 7.82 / 0.870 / 0.872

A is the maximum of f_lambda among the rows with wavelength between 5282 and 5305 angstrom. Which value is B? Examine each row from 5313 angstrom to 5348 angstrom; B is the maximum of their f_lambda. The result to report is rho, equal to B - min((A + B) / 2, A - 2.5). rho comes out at 2.51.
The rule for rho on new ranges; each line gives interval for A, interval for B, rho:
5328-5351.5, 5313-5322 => 2.76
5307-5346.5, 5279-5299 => 2.37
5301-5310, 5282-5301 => 2.46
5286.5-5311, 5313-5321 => 2.38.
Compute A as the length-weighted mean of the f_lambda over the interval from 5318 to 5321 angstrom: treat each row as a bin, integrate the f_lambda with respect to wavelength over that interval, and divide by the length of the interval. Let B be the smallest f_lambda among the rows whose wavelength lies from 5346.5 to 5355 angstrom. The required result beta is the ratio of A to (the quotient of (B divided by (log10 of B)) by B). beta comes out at 6.9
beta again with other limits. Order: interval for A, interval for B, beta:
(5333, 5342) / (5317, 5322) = 6.6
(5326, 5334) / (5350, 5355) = 6.3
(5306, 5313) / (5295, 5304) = 6.5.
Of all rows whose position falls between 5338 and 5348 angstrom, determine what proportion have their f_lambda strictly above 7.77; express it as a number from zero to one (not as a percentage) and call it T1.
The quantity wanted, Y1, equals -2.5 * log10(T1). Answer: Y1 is 2.26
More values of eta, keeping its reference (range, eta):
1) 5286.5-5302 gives 0.06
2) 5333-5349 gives 0.08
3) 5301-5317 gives 0.37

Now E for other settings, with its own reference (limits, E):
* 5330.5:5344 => 7.64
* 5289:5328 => 7.66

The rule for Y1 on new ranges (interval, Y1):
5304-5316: 0.39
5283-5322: 0.82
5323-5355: 1.79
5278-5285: 1.95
